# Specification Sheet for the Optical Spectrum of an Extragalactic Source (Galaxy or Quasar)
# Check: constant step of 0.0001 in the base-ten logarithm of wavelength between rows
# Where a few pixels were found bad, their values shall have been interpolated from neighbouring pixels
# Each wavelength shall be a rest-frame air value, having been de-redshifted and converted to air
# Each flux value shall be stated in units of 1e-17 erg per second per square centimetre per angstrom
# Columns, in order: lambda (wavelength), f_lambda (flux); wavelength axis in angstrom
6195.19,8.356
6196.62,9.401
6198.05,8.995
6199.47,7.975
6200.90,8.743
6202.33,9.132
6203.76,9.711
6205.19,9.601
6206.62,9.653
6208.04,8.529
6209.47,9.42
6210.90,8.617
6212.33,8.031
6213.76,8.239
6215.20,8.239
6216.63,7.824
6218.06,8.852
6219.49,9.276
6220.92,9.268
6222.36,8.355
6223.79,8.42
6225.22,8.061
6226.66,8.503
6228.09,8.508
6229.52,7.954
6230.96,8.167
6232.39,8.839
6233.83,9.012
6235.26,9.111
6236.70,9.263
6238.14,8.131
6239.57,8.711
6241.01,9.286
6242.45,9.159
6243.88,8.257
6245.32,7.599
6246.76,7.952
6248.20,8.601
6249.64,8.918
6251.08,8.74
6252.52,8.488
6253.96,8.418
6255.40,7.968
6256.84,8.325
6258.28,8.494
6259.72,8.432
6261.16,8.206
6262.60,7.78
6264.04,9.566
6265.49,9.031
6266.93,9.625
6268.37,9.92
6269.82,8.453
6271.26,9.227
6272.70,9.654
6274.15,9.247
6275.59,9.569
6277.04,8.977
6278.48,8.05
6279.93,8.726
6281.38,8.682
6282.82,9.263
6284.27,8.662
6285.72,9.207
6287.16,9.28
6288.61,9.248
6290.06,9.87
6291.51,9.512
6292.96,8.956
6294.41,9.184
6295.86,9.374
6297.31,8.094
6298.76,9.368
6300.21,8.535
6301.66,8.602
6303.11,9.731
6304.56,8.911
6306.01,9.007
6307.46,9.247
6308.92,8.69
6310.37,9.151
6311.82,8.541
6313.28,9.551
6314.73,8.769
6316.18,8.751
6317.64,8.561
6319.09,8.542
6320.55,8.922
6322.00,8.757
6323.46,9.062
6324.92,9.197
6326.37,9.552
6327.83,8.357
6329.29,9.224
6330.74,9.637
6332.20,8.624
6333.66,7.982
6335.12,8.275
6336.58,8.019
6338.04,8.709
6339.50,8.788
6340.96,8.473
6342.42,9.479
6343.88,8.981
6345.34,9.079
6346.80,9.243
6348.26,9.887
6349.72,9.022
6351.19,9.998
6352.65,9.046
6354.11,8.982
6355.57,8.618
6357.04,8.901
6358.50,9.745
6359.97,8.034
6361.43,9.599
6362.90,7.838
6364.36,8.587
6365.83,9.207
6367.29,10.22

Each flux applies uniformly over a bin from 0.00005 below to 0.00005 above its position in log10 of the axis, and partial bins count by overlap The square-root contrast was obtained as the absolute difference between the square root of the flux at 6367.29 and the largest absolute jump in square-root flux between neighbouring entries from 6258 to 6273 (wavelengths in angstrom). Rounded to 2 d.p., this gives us 2.89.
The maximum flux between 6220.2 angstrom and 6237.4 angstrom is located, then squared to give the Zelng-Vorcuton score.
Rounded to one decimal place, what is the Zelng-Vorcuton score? 85.9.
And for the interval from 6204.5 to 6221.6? 93.2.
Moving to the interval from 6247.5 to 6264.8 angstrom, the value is 91.5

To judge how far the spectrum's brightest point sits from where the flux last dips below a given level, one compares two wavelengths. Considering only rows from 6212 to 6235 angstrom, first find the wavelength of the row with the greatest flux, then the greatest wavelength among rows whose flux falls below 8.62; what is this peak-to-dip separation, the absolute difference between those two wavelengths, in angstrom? 11.5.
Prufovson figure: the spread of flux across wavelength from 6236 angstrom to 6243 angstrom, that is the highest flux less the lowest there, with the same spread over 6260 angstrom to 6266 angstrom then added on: 2.94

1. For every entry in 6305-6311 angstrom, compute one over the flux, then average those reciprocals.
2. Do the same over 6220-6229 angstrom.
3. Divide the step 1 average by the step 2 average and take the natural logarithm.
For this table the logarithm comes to -0.06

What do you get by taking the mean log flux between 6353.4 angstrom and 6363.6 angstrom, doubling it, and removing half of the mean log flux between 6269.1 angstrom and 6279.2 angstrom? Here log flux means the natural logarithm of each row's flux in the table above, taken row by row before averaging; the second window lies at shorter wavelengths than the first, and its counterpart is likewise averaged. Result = 3.25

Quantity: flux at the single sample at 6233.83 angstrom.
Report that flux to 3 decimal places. 9.012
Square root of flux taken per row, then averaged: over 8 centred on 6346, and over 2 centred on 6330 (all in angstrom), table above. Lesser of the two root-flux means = 3.05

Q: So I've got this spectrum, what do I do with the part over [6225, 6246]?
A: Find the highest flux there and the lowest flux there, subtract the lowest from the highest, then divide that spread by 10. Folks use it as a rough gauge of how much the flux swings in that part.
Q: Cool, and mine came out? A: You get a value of 0.169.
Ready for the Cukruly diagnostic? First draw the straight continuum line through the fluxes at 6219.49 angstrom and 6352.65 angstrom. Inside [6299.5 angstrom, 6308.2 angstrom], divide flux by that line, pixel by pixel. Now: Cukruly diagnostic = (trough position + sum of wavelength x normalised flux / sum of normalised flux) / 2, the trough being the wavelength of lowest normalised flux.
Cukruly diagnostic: 6302.0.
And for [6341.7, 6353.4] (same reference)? 6345.7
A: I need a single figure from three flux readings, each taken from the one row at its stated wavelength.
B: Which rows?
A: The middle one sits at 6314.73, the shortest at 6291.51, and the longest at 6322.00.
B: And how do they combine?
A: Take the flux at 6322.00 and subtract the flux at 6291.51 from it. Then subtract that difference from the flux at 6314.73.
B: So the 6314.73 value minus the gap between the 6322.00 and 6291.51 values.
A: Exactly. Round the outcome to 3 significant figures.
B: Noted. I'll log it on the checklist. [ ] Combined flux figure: 9.52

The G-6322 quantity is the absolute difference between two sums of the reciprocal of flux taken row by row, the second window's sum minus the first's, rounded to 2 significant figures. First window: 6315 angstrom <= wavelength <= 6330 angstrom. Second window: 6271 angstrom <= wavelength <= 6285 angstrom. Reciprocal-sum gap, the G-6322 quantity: 0.013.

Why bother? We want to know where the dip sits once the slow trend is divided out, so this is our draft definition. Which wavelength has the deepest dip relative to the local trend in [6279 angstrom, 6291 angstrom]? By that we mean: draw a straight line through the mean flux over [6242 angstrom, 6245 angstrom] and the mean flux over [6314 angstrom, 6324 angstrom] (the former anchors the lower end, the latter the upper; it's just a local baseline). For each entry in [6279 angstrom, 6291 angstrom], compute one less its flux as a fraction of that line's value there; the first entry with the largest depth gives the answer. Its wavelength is 6284.27 angstrom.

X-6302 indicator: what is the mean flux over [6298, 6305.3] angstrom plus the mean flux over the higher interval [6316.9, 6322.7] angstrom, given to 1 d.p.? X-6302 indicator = 17.7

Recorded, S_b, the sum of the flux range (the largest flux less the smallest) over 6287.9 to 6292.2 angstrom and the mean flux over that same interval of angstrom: 10.2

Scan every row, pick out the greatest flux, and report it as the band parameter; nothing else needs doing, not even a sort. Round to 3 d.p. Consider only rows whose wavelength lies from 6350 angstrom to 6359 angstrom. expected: 9.998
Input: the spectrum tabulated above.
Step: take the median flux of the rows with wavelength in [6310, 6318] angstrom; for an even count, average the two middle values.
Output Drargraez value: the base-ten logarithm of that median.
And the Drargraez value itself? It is 0.943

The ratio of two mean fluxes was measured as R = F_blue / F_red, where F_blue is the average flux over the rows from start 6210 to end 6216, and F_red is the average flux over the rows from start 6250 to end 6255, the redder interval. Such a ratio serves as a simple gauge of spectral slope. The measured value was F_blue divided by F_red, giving 0.97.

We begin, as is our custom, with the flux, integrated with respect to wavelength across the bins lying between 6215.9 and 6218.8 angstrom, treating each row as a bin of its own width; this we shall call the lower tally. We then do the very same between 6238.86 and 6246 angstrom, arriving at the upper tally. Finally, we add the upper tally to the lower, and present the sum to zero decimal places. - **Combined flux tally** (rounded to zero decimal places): 86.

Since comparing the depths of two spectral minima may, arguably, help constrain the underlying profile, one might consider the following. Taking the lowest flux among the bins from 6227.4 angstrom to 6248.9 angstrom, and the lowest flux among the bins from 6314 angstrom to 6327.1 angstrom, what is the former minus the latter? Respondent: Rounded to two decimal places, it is -0.94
